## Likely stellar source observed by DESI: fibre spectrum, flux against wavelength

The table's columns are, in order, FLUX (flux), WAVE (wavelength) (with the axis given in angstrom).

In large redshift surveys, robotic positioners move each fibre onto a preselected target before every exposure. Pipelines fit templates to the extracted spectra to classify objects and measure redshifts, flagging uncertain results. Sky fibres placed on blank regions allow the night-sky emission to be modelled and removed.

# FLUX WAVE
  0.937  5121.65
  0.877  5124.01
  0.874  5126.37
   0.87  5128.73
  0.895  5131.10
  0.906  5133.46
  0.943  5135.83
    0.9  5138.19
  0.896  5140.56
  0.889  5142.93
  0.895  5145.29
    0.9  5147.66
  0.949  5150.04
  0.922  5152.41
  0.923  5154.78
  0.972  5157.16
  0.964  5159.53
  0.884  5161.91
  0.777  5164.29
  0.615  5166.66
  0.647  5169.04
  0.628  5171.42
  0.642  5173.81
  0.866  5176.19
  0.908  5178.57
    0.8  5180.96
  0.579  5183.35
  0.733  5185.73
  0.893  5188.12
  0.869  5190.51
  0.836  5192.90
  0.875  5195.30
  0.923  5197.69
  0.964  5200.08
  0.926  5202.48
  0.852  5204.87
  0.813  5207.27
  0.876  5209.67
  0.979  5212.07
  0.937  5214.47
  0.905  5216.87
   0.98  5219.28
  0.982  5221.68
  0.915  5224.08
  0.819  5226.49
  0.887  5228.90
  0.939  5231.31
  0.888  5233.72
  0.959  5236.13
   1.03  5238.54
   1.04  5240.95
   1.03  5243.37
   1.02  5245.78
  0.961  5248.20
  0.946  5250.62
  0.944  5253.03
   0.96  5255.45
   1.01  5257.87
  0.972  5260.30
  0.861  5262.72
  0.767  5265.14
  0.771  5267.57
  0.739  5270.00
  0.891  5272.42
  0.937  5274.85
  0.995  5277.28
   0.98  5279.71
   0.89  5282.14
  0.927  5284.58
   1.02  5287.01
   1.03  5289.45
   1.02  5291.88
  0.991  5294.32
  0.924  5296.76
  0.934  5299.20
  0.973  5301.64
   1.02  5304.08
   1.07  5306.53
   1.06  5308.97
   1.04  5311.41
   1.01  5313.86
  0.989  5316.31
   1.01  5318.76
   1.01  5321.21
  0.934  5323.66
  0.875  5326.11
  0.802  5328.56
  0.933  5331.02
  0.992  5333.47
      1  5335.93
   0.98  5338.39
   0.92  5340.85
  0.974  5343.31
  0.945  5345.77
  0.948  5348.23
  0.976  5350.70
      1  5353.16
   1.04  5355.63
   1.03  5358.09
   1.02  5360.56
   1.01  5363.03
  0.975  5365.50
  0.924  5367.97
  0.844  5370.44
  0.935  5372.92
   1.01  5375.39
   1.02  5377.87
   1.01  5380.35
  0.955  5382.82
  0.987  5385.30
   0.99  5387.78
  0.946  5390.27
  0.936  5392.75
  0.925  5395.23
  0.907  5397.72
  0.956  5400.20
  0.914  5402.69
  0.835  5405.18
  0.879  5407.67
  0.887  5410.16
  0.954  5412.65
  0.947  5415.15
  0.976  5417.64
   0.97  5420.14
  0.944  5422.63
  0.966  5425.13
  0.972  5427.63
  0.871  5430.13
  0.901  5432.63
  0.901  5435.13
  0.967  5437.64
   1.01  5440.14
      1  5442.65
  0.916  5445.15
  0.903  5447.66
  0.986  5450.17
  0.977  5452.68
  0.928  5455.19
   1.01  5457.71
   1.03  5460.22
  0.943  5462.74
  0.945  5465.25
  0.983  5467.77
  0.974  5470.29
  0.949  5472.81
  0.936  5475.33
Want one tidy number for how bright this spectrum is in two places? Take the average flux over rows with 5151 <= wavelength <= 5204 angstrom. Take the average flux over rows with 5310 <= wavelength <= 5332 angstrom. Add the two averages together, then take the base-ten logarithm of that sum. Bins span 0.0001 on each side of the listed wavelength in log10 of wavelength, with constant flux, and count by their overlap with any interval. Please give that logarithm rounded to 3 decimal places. 0.251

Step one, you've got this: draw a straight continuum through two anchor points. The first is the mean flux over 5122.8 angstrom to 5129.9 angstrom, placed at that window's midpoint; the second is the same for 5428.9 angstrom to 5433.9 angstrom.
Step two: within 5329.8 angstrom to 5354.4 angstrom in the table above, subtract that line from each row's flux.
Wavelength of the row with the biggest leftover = 5335.93 angstrom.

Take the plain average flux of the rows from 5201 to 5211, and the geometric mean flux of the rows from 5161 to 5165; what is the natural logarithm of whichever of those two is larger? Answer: -0.14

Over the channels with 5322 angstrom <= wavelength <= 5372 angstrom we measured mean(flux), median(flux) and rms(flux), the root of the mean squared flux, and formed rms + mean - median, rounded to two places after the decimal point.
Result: 0.94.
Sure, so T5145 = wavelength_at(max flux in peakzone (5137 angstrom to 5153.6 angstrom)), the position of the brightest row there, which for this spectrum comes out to 5150.04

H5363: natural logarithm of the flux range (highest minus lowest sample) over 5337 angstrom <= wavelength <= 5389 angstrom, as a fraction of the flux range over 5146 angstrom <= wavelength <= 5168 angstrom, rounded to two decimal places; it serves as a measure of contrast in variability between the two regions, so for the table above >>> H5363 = -0.60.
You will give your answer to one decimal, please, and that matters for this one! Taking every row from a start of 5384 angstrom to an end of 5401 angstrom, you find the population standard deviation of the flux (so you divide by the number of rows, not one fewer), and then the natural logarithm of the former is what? -3.6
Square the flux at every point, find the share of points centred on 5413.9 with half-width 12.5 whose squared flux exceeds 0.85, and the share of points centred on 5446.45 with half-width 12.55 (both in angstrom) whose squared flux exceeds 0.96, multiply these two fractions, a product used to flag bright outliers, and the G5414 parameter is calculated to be 0.24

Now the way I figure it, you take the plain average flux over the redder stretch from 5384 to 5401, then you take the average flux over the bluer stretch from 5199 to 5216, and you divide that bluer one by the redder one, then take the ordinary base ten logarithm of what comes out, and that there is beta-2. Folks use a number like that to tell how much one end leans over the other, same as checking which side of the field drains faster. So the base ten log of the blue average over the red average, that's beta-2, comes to -0.020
